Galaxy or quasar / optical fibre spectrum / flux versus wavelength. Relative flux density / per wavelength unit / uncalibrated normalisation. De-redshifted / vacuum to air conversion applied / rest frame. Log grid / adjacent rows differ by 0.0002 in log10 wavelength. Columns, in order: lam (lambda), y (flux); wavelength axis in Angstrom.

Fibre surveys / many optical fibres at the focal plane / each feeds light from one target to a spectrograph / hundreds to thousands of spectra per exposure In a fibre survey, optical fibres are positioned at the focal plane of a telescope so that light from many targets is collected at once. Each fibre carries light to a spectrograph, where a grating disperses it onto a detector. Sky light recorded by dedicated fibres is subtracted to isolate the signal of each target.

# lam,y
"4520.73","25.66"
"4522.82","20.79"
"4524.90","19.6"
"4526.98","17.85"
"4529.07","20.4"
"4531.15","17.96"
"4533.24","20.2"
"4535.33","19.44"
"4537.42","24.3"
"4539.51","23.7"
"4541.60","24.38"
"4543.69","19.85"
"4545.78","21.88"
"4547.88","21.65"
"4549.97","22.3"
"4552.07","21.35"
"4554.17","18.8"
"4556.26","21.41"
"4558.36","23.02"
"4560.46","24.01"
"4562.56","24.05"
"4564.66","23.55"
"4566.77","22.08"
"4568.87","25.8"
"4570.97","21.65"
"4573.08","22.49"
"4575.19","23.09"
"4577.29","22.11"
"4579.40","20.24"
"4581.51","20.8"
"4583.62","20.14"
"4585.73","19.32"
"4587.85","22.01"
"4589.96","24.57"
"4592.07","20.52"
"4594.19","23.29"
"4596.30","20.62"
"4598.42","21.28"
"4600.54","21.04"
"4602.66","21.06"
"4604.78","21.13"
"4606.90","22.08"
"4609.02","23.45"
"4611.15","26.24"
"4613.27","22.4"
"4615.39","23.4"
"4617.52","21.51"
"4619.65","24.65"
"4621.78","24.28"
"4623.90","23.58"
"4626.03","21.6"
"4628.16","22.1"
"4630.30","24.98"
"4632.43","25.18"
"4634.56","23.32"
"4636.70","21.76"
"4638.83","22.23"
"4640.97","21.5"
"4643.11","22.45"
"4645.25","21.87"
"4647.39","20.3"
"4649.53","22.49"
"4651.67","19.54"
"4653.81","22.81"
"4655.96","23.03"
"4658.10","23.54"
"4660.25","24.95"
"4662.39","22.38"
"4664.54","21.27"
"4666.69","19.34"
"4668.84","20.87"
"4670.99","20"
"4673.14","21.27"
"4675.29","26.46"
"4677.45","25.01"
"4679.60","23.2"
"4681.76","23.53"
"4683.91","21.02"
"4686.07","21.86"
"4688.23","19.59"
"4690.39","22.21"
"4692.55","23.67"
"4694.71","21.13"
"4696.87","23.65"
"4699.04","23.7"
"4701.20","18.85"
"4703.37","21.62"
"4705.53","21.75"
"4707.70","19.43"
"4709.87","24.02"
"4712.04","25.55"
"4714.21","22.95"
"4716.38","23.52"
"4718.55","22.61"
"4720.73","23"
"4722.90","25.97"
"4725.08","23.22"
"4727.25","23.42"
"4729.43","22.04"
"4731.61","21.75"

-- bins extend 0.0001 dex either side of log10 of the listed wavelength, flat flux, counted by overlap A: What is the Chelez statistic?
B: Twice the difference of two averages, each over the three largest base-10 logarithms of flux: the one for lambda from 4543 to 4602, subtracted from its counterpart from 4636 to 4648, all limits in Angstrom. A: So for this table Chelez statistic -0.10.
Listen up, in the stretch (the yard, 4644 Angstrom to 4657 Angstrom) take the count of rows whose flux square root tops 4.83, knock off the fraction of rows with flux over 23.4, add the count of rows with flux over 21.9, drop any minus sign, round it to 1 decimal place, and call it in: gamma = 3.0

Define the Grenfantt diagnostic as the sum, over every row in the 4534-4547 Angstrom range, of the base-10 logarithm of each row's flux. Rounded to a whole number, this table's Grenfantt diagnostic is 8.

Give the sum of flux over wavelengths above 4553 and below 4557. 40.2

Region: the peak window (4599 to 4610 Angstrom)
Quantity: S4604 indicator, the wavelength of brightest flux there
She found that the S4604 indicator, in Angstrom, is 4609.02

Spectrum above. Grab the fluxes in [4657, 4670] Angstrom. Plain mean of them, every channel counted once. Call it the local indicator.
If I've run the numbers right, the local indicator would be 22.1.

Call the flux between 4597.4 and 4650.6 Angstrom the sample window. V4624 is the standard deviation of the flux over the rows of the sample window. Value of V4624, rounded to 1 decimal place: 1.5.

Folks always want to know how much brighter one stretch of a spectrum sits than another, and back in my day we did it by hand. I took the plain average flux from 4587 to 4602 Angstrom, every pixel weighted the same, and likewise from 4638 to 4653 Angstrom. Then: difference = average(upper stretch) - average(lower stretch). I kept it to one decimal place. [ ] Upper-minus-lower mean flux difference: -0.4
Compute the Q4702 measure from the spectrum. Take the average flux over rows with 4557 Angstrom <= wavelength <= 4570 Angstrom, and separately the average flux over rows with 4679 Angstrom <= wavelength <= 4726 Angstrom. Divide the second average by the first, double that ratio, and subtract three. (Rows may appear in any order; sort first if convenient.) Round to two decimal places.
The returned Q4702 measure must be -1.10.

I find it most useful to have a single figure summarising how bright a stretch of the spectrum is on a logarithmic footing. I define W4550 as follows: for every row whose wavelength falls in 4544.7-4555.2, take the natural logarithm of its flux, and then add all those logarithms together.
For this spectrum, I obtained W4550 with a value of 15.3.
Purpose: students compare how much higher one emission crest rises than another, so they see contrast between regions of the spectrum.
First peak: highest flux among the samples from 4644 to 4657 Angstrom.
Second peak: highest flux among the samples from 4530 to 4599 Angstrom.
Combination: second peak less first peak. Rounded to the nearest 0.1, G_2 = 2.8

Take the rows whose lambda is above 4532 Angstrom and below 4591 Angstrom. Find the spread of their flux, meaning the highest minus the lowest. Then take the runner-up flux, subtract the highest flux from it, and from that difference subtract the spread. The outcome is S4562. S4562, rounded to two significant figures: -8.2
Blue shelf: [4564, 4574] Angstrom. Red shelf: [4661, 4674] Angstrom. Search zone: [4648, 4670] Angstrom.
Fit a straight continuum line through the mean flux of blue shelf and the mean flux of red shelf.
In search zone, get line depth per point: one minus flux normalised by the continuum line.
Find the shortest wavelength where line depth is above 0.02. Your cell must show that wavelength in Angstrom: 4651.67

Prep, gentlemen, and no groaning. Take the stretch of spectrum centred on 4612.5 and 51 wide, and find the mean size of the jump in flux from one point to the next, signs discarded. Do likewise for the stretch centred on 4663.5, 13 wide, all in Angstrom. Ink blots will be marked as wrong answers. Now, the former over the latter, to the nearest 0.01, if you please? 0.97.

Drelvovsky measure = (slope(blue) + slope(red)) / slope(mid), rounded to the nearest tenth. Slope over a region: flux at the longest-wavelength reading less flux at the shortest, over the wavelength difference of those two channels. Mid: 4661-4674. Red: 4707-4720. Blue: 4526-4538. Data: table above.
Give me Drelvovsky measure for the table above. -8.8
